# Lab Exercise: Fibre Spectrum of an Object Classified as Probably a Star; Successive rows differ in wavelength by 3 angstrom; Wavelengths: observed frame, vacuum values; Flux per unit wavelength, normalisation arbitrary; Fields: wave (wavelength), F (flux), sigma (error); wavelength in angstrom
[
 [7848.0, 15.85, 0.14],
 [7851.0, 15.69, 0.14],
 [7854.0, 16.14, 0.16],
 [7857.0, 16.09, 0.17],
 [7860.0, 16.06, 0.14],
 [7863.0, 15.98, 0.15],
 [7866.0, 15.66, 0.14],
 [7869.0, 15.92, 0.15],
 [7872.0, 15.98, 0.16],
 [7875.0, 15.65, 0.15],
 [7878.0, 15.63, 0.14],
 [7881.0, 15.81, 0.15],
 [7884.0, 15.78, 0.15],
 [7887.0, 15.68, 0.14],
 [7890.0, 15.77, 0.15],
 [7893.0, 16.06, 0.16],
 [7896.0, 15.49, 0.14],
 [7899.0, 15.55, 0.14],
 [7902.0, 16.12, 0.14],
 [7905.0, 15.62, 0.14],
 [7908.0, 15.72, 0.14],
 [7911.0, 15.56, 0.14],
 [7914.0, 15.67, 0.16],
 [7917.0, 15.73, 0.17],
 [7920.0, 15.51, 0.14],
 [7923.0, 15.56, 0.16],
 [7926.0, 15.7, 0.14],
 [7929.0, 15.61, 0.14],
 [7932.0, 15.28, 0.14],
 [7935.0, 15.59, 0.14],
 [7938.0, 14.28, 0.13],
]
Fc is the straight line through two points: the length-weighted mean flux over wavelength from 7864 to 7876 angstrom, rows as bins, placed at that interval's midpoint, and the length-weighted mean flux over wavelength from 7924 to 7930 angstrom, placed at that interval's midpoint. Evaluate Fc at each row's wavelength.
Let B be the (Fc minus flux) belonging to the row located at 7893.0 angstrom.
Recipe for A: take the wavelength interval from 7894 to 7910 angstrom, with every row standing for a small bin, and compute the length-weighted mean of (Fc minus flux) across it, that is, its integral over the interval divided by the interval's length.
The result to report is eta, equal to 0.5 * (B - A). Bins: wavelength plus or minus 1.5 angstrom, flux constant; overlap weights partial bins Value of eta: -0.16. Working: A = 0.017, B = -0.31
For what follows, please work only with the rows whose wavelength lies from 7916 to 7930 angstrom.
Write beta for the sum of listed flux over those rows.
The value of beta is 78.1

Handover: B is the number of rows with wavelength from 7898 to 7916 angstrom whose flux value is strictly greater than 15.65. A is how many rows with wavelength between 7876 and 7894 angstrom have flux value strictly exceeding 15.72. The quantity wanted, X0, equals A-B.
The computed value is 1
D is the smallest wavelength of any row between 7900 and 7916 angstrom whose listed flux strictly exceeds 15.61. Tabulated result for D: 7902.0 angstrom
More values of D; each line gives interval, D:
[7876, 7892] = 7878.0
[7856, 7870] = 7857.0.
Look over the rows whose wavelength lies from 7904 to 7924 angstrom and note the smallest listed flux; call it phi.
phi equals 15.51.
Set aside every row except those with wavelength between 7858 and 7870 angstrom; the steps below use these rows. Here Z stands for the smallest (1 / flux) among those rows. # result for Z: 0.0623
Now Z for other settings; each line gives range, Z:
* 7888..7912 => 0.0620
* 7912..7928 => 0.0636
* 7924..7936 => 0.0637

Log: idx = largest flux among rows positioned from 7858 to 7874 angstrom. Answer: 16.06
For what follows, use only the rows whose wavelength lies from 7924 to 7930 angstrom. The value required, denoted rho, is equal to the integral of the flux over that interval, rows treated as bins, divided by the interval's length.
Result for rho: 15.7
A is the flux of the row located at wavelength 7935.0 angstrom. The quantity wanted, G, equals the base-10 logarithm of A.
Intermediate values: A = 15.59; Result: 1.19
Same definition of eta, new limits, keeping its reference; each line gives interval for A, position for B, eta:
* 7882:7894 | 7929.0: 0.04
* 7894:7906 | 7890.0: -0.01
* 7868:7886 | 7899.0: 0.09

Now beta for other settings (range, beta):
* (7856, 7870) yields 79.7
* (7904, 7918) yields 78.3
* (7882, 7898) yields 78.8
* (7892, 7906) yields 78.8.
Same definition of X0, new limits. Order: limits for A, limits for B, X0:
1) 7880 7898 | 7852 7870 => -2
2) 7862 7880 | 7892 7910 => 0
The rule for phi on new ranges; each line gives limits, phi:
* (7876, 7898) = 15.49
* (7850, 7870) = 15.66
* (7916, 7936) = 15.28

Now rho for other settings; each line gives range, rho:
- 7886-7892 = 15.8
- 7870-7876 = 15.8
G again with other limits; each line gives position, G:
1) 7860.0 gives 1.21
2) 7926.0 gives 1.20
